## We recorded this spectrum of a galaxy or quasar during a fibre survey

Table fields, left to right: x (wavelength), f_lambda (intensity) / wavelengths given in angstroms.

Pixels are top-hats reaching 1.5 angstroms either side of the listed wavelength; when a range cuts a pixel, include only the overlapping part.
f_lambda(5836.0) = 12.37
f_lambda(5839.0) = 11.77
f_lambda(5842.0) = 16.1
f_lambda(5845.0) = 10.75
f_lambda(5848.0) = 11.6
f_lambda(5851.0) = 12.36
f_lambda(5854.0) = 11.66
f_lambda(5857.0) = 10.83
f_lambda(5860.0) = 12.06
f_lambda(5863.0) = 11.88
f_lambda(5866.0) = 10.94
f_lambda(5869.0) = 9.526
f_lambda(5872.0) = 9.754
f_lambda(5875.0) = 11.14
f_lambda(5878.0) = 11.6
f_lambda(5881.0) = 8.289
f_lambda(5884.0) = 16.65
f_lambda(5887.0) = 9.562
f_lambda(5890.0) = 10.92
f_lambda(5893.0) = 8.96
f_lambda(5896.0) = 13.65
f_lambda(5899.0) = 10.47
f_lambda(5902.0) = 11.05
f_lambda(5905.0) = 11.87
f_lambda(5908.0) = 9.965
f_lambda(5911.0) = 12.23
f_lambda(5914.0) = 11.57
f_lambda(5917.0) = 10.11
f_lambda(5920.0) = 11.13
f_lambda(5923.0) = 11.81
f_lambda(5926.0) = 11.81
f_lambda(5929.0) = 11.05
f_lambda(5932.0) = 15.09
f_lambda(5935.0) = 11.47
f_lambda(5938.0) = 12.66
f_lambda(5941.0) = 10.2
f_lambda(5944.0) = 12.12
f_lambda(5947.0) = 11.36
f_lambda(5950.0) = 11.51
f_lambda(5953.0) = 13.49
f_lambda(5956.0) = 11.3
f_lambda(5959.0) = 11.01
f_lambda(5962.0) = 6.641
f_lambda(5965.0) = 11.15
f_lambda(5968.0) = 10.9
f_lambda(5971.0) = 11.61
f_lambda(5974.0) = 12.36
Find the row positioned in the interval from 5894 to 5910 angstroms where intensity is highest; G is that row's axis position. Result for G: 5896.0 angstroms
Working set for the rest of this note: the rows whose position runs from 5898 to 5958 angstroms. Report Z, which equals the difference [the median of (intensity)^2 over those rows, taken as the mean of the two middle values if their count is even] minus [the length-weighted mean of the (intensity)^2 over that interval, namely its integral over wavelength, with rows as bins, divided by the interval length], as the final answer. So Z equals -4.3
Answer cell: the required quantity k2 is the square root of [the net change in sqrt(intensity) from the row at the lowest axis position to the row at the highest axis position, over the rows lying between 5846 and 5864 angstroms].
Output 0.20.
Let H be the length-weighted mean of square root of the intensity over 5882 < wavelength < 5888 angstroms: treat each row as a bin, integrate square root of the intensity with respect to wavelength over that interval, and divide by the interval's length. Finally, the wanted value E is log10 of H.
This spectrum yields 0.552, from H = 3.57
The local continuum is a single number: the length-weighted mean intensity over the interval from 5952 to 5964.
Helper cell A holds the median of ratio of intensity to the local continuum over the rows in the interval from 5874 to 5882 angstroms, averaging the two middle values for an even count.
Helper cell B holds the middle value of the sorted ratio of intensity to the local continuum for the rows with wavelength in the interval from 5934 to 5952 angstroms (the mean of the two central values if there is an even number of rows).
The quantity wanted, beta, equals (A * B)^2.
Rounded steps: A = 1.06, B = 1.09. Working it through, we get 1.3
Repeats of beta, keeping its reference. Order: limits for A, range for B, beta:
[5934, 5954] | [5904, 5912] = 1.5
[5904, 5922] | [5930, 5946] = 1.5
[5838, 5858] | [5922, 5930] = 1.6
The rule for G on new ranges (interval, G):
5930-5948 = 5932.0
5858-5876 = 5860.0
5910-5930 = 5911.0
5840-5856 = 5842.0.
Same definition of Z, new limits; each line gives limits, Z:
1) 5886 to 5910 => -5.4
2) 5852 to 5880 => 1.9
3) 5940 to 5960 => -6.8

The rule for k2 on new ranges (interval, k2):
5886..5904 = 0.48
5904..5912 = 0.23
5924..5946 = 0.21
